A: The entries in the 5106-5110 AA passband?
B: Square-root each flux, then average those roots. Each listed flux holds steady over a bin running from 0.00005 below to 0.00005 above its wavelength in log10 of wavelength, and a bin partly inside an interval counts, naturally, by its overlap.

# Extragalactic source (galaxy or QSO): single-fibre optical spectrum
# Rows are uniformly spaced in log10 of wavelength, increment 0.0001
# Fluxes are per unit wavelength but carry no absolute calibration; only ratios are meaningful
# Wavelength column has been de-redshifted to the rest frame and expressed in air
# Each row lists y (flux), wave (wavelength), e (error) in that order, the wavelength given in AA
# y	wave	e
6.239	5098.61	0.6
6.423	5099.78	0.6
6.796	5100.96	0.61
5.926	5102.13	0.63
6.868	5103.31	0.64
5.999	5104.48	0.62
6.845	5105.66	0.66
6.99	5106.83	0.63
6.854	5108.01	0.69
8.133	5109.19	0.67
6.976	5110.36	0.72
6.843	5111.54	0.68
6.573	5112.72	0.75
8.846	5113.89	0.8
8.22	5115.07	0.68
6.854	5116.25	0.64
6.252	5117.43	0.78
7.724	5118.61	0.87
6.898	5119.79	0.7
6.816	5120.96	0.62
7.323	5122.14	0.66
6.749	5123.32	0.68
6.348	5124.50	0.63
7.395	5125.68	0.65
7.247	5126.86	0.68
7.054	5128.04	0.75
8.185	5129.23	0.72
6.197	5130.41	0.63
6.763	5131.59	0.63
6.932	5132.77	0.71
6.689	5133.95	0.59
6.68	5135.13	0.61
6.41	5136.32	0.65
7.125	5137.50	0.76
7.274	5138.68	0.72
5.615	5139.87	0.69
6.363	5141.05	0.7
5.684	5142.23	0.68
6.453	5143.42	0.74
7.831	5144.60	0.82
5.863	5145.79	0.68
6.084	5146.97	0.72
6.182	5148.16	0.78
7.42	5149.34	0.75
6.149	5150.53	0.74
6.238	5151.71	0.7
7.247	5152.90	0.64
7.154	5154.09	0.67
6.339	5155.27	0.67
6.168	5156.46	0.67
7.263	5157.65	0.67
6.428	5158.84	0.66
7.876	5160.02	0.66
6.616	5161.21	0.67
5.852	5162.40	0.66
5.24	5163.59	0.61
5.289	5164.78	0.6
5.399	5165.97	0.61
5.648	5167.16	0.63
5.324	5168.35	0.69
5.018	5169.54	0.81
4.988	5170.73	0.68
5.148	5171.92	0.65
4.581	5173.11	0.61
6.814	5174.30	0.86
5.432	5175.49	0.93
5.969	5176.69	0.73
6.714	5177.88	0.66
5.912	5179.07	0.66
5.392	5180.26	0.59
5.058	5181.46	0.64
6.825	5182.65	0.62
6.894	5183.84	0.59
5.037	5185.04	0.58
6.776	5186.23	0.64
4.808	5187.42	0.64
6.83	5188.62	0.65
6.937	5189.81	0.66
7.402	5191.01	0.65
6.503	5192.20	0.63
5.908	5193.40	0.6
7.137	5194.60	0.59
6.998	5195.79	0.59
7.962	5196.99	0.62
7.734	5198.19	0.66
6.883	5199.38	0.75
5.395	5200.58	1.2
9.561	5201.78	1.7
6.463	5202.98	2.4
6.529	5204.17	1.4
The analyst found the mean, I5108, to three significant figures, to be 2.70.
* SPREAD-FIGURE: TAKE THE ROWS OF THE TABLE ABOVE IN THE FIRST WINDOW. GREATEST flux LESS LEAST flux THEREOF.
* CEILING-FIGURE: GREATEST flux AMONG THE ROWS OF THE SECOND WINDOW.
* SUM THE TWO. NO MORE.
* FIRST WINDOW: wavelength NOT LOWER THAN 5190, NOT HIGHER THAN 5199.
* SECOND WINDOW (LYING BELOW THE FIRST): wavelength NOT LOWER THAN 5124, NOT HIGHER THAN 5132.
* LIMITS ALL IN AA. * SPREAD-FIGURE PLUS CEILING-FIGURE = 10.2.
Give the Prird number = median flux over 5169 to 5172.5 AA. 5.02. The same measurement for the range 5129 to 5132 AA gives 6.76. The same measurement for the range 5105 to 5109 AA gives 6.85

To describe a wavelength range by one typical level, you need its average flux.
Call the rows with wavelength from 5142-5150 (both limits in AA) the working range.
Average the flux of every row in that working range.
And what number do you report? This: 6.5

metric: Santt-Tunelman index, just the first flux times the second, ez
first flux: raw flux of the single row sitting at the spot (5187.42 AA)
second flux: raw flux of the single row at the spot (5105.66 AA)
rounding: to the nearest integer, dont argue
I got 33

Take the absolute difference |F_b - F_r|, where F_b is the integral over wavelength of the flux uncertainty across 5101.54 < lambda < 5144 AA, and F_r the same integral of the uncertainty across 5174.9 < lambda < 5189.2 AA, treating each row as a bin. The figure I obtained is 20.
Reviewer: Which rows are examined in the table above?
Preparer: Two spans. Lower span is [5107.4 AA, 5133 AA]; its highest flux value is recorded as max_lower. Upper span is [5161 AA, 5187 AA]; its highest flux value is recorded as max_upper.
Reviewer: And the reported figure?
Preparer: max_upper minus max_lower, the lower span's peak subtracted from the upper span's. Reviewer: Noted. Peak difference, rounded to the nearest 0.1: -2.0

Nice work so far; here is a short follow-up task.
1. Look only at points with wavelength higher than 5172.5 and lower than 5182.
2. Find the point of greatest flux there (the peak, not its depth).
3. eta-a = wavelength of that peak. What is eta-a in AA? 5174.30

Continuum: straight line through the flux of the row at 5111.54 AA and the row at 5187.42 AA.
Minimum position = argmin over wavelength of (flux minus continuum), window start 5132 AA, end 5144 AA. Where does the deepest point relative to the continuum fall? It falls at 5139.87 AA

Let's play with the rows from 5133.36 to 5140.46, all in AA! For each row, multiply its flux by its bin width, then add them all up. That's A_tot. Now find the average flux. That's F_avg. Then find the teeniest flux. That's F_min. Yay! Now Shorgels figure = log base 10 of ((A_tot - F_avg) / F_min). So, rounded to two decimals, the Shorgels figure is 0.86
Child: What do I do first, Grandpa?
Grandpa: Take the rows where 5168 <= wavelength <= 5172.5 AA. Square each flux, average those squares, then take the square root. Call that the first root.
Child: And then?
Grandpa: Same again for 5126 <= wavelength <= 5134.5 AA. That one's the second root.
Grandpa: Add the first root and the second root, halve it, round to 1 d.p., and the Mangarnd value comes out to 6.1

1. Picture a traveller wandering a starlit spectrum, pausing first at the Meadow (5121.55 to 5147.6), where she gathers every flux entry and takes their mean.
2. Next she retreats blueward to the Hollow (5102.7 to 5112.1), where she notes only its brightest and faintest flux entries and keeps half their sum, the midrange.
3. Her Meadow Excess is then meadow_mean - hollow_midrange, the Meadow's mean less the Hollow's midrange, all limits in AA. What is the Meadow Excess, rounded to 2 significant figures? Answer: -0.33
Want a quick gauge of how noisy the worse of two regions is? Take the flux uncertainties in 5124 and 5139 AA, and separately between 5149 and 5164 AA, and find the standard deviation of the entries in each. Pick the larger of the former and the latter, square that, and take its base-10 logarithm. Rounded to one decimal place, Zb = -2.5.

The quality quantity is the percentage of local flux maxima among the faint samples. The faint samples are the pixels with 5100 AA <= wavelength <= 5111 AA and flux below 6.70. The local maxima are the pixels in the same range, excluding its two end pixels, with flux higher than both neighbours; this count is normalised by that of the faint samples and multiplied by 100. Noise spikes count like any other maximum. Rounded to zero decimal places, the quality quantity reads 150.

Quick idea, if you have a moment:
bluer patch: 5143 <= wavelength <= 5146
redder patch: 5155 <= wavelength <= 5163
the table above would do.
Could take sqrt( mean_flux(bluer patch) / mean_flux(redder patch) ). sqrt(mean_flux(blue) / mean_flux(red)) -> 1.01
